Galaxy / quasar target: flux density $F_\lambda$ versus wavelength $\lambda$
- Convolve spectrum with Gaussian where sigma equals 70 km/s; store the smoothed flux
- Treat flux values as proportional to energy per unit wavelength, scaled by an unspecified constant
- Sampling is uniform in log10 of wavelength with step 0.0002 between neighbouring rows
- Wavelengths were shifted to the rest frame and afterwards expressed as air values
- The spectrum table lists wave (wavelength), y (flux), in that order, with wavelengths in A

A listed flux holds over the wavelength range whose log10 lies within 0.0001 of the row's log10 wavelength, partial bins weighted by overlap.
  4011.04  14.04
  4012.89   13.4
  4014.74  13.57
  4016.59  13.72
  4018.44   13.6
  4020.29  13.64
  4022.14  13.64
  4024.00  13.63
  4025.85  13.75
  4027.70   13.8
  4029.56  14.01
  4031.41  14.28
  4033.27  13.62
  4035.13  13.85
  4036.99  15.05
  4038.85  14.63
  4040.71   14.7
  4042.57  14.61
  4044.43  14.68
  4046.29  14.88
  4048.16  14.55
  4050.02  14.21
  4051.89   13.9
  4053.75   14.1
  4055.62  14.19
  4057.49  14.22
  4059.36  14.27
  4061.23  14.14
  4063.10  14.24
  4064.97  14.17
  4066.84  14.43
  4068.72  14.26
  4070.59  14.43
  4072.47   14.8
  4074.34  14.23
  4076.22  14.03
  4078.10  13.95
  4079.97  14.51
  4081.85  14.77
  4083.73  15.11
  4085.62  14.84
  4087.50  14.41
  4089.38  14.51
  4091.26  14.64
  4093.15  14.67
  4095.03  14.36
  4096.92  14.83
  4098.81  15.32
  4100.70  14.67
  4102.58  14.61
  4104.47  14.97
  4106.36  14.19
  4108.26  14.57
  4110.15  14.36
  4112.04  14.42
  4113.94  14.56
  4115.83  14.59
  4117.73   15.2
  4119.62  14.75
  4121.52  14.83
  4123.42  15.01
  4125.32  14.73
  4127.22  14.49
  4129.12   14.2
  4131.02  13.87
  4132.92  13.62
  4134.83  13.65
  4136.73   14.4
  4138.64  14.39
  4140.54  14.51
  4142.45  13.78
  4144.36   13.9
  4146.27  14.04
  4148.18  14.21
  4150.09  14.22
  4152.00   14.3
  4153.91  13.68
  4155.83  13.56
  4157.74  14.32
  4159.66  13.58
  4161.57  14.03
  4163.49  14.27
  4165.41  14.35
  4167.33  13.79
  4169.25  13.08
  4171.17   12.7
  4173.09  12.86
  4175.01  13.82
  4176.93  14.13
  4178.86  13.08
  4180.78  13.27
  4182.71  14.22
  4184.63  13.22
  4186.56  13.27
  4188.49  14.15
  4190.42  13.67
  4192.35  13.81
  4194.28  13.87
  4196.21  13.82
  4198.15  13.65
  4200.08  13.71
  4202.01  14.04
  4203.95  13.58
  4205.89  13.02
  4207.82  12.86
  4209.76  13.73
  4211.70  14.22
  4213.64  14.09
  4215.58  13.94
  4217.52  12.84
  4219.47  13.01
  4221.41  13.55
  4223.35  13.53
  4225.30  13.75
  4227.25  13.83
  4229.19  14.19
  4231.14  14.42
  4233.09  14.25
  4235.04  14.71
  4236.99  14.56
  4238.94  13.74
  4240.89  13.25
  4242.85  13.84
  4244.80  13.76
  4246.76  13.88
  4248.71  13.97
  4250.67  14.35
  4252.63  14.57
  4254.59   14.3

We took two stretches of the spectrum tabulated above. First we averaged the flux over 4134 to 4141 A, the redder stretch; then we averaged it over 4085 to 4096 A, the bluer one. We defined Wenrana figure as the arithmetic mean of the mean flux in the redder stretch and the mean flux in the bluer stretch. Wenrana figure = 14.4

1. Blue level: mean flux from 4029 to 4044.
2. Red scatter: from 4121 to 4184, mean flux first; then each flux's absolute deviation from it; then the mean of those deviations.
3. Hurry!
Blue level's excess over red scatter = 13.9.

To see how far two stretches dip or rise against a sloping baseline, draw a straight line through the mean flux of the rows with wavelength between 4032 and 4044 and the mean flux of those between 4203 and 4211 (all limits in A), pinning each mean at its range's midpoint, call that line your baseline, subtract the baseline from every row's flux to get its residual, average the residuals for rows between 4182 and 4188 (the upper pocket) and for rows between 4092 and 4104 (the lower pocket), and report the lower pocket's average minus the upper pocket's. 0.60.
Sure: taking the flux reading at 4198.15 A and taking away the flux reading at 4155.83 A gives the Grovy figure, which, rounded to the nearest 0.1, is 0.1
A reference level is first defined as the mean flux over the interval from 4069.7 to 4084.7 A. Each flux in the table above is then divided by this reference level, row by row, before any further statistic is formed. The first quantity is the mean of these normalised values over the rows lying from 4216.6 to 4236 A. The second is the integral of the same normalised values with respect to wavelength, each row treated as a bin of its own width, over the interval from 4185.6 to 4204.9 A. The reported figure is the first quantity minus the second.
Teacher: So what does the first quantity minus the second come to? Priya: -17.4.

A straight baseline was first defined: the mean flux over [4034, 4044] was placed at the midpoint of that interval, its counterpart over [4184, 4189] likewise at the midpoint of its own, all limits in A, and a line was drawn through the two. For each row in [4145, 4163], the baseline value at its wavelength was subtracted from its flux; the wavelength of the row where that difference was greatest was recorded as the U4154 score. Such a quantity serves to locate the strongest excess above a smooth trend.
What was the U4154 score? 4157.74 A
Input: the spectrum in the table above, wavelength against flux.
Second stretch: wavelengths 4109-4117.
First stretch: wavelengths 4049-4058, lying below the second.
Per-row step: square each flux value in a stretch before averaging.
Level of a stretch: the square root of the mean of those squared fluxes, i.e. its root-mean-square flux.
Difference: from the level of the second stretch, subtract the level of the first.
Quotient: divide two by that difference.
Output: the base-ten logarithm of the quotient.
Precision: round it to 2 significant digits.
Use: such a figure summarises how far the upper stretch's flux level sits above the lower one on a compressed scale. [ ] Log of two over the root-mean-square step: 0.75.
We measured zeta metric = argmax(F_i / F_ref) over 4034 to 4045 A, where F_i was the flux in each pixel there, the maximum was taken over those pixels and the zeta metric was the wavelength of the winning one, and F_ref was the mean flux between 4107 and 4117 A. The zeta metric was 4036.99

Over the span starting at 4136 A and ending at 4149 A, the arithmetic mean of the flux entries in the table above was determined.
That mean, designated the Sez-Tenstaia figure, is 14.2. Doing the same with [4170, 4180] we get 13.3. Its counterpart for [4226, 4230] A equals 14.0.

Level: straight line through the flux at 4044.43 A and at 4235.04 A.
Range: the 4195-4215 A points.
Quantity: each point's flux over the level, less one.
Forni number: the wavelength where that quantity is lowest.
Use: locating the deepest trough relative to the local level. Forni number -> 4207.82 A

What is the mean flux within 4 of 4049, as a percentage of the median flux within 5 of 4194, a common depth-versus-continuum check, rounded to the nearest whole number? 104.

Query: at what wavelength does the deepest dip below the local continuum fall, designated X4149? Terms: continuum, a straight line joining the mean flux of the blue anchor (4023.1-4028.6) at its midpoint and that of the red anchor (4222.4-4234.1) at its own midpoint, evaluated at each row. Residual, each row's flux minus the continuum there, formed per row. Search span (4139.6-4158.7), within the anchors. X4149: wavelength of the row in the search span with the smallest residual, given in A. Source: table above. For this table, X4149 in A 4155.83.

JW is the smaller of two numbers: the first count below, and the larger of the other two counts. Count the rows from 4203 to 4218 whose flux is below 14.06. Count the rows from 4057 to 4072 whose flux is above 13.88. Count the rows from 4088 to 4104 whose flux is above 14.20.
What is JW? 6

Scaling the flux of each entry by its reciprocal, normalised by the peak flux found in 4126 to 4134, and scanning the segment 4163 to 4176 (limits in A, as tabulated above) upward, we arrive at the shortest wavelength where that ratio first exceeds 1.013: 4163.49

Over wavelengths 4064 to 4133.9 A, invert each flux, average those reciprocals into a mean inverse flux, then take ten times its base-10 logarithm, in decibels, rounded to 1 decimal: -11.6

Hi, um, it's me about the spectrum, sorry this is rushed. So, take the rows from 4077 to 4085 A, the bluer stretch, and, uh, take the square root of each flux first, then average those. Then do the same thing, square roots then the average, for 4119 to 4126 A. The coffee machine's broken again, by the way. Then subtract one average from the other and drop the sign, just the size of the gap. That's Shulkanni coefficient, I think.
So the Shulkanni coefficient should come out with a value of 0.032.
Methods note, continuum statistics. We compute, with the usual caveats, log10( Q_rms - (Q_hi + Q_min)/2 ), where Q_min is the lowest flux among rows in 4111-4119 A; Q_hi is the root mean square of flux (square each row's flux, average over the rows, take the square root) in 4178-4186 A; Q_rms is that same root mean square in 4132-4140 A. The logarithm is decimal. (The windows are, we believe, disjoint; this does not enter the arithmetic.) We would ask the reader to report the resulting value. -1.1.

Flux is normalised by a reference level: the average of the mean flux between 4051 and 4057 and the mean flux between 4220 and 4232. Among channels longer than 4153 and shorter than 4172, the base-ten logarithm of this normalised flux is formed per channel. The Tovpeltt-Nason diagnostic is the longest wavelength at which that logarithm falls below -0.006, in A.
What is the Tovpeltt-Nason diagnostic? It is 4171.17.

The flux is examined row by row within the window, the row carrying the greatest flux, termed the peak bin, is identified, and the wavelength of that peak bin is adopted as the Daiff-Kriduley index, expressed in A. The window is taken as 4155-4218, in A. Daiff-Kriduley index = 4165.41 A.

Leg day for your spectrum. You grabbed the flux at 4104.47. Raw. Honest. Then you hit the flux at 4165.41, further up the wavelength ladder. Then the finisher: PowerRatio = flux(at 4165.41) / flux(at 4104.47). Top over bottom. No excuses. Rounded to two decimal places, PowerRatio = 0.96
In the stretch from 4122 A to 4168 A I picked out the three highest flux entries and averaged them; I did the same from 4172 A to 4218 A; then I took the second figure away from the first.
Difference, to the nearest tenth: 0.6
